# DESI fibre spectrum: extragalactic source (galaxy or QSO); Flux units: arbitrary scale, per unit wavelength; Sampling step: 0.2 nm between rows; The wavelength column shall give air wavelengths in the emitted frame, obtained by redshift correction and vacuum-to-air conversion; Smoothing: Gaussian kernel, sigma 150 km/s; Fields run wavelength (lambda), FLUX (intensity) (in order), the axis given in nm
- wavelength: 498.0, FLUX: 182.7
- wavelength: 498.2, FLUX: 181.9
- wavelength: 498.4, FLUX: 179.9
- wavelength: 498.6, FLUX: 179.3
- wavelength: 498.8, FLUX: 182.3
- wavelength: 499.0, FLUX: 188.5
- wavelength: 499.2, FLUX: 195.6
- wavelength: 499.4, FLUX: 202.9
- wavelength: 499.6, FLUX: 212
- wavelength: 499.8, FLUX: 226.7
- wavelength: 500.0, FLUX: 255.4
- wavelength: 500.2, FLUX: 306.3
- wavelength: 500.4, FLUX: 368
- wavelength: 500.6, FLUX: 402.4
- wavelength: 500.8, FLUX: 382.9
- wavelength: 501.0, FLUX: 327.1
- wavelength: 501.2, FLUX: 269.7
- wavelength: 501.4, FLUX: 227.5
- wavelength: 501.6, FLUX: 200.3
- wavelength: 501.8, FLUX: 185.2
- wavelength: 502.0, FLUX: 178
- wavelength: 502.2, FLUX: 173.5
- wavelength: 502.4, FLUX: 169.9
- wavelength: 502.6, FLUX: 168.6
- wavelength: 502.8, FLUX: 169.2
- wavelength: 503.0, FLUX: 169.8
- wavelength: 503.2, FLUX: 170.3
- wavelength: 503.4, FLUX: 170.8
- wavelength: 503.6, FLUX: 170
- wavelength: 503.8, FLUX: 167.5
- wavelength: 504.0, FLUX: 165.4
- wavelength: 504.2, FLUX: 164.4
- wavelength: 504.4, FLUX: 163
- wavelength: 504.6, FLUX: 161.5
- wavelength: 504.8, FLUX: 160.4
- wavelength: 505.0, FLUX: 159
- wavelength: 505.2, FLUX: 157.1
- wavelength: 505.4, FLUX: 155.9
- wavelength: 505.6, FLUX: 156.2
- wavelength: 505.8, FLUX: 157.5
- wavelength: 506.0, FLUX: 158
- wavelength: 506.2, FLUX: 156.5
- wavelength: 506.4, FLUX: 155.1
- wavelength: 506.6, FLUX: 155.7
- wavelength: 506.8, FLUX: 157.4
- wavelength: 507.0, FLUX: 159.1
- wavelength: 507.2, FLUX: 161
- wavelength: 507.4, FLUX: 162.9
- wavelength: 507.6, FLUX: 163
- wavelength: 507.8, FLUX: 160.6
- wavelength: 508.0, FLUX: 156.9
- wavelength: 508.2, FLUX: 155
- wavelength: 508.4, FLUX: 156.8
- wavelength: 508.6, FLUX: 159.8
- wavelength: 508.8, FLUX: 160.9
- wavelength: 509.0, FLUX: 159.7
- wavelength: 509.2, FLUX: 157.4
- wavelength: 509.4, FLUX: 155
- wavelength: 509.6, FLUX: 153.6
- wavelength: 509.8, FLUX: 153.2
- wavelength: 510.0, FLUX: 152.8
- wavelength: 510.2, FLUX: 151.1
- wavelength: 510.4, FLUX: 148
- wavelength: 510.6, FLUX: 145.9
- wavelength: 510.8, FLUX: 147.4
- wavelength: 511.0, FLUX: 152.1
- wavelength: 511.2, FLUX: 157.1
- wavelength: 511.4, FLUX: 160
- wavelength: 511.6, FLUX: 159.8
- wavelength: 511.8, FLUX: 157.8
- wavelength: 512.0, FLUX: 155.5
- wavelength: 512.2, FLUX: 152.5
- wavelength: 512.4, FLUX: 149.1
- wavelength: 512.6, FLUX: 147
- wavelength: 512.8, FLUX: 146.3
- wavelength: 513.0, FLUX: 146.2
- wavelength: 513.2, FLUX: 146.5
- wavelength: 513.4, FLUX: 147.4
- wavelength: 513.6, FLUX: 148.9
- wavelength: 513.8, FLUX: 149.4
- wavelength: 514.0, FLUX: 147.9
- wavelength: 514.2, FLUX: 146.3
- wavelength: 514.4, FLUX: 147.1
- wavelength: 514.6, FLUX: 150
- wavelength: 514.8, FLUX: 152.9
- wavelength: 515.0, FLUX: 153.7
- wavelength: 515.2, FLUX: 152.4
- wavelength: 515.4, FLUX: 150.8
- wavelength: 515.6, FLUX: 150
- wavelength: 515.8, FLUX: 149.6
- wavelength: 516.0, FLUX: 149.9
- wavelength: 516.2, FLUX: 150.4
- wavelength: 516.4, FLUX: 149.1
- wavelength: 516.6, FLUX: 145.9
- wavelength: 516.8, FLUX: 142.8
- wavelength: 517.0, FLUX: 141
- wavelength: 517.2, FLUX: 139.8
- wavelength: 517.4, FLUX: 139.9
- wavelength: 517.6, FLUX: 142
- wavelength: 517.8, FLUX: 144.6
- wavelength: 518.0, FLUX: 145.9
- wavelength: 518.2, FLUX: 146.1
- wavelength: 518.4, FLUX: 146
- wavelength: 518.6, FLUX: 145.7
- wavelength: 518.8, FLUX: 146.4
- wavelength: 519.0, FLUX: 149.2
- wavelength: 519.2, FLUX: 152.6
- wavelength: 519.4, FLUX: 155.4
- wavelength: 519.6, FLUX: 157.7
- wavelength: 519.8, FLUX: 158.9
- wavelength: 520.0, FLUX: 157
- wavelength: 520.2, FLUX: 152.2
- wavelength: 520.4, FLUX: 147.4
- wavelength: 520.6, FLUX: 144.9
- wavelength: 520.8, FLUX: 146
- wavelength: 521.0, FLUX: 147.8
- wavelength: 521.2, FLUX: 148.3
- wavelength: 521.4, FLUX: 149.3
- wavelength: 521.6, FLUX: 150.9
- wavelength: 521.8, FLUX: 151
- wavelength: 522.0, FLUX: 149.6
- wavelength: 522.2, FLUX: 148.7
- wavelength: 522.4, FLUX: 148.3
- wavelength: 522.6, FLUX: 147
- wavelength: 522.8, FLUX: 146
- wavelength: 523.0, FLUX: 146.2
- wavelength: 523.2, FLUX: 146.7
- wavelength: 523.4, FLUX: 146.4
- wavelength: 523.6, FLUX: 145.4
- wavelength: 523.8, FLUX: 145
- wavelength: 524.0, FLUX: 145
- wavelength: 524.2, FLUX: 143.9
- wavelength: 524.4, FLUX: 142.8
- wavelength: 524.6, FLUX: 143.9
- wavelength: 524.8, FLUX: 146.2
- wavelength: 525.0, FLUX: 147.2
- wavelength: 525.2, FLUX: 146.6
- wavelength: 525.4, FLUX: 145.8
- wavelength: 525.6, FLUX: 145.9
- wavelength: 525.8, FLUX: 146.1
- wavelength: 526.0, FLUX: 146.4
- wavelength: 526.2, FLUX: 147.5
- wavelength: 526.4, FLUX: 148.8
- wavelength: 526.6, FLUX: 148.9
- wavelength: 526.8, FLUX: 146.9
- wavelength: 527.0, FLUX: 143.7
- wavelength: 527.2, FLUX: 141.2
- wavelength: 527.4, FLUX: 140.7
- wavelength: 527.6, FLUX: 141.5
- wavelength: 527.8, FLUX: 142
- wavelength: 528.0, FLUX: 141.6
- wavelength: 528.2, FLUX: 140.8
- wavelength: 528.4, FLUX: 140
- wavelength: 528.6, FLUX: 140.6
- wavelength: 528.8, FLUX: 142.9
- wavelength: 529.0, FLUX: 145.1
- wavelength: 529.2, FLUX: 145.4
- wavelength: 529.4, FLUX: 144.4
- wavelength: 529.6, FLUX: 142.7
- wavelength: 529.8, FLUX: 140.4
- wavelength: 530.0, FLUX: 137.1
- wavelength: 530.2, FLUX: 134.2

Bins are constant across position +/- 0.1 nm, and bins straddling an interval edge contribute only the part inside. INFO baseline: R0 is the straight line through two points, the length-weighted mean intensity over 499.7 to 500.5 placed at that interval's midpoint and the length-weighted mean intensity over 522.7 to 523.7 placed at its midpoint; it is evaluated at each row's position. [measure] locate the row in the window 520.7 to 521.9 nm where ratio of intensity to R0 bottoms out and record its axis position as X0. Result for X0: 520.8 nm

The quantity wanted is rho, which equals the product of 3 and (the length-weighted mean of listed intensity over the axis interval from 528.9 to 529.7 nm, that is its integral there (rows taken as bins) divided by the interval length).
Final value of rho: 433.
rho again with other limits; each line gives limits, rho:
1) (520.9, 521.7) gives 447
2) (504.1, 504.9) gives 487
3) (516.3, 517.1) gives 434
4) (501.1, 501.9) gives 662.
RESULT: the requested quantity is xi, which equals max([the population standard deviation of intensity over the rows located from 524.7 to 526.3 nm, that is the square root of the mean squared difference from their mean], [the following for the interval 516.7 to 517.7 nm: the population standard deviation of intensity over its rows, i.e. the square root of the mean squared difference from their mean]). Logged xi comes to 1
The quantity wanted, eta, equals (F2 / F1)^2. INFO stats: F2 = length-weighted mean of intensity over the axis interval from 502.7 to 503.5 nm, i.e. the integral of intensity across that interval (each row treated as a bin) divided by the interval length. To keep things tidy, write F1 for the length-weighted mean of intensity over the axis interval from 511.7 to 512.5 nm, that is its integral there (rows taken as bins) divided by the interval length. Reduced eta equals 1.22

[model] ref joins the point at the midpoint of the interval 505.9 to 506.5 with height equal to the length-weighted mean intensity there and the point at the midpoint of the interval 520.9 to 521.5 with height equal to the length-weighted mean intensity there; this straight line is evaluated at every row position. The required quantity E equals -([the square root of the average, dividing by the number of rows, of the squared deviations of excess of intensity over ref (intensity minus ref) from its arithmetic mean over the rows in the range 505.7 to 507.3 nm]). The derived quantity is -1.9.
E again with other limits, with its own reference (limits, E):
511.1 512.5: -3.5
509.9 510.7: -2.6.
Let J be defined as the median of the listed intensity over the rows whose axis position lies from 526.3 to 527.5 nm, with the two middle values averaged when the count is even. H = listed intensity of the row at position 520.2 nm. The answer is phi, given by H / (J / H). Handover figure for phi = 159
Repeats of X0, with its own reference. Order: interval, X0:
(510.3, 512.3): 510.6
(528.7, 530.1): 528.8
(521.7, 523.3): 522.0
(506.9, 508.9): 507.0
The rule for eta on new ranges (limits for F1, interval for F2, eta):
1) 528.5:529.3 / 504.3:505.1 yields 1.26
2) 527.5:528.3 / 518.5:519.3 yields 1.10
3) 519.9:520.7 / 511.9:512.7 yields 1.01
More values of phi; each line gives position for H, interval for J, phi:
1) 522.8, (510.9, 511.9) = 135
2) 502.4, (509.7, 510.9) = 193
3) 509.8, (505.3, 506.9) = 150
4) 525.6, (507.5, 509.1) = 133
